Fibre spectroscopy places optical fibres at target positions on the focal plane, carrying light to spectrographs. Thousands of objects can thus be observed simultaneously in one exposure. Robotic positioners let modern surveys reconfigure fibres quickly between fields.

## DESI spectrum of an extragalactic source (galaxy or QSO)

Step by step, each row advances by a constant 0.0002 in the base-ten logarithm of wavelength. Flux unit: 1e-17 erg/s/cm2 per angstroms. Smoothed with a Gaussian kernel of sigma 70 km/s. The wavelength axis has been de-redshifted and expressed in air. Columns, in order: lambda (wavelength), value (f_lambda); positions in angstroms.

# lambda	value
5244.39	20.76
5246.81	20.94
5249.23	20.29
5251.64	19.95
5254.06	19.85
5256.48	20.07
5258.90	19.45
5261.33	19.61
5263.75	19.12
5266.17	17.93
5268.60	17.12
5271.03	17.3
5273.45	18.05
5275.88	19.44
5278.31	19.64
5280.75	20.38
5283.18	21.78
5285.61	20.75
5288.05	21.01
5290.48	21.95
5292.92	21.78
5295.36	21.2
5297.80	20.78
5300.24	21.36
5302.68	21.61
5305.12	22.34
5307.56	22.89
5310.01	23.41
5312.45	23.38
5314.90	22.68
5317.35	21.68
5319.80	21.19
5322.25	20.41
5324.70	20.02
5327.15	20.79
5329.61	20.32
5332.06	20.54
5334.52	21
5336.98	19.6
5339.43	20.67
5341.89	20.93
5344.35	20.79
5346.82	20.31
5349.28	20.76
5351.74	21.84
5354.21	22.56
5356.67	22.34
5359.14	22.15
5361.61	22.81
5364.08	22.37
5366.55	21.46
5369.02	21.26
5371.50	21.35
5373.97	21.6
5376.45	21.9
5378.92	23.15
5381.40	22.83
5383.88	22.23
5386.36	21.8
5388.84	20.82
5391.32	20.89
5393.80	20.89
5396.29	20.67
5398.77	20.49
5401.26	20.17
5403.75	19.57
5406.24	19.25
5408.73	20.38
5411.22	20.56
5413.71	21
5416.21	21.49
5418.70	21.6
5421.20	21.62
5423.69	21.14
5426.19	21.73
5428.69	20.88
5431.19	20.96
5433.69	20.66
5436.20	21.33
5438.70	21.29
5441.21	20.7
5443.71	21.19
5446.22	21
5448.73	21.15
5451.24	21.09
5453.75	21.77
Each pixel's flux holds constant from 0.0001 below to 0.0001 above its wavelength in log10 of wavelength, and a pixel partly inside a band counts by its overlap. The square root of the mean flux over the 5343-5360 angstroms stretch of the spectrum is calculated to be 4.64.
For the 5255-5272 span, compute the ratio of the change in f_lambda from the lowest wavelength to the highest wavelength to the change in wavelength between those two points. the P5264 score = -0.19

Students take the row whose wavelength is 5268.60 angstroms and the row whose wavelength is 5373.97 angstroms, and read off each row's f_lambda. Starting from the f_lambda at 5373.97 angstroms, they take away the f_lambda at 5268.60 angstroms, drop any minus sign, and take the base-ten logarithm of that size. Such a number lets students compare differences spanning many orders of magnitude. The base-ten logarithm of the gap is 0.7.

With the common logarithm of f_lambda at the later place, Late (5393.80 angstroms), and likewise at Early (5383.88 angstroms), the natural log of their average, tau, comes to 0.288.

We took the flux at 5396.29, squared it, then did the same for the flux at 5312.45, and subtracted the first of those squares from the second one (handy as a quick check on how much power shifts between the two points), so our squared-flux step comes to 119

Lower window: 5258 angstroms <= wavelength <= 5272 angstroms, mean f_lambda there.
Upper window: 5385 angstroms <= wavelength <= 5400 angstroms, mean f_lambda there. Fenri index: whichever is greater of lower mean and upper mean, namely 20.9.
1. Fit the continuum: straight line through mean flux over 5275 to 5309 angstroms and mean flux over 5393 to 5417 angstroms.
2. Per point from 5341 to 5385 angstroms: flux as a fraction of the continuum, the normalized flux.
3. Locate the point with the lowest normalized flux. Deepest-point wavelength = 5346.82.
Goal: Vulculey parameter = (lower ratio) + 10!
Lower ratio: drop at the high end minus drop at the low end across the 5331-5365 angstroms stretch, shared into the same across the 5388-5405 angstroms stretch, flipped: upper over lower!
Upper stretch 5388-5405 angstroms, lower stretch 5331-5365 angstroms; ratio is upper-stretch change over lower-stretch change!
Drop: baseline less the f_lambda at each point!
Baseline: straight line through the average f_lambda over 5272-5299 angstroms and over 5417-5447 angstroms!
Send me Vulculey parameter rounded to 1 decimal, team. 9.2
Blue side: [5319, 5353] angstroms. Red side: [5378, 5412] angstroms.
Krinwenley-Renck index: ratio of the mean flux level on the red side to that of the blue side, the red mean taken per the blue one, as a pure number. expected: 1.02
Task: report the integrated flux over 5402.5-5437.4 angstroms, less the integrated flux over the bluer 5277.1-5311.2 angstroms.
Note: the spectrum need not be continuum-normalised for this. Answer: -4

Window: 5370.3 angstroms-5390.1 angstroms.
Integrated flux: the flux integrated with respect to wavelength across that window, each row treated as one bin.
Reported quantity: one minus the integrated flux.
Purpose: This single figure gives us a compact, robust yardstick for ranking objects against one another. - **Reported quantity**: -434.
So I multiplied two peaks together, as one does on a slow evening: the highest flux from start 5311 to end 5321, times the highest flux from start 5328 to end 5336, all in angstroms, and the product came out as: 491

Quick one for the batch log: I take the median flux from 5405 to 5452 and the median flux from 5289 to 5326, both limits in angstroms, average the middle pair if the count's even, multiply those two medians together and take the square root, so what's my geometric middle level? 21.4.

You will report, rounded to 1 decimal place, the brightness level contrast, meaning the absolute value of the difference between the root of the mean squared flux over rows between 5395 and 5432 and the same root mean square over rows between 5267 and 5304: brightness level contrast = 0.4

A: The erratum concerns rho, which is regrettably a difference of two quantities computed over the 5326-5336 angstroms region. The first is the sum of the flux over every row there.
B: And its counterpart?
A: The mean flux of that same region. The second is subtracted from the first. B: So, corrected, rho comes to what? 62.0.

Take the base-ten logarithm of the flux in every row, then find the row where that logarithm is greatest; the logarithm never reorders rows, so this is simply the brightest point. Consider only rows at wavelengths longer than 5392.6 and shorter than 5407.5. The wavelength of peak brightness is 5393.80 angstroms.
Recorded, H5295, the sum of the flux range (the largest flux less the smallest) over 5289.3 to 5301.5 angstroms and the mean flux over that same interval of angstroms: 22.6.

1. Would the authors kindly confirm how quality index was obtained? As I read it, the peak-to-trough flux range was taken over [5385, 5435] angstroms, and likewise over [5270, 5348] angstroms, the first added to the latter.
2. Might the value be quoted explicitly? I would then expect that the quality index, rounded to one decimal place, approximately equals 8.7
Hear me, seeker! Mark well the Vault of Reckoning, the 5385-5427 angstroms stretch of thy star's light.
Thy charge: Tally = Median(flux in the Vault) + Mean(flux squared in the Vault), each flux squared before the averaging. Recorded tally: 455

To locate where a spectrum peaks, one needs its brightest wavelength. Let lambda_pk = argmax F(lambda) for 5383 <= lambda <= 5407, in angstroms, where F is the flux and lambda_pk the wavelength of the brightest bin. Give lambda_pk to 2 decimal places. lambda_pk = 5383.88 angstroms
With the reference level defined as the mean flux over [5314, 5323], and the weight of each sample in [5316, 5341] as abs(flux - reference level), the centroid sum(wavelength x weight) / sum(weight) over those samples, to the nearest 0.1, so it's 5330.1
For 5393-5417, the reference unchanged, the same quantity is 5404.0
